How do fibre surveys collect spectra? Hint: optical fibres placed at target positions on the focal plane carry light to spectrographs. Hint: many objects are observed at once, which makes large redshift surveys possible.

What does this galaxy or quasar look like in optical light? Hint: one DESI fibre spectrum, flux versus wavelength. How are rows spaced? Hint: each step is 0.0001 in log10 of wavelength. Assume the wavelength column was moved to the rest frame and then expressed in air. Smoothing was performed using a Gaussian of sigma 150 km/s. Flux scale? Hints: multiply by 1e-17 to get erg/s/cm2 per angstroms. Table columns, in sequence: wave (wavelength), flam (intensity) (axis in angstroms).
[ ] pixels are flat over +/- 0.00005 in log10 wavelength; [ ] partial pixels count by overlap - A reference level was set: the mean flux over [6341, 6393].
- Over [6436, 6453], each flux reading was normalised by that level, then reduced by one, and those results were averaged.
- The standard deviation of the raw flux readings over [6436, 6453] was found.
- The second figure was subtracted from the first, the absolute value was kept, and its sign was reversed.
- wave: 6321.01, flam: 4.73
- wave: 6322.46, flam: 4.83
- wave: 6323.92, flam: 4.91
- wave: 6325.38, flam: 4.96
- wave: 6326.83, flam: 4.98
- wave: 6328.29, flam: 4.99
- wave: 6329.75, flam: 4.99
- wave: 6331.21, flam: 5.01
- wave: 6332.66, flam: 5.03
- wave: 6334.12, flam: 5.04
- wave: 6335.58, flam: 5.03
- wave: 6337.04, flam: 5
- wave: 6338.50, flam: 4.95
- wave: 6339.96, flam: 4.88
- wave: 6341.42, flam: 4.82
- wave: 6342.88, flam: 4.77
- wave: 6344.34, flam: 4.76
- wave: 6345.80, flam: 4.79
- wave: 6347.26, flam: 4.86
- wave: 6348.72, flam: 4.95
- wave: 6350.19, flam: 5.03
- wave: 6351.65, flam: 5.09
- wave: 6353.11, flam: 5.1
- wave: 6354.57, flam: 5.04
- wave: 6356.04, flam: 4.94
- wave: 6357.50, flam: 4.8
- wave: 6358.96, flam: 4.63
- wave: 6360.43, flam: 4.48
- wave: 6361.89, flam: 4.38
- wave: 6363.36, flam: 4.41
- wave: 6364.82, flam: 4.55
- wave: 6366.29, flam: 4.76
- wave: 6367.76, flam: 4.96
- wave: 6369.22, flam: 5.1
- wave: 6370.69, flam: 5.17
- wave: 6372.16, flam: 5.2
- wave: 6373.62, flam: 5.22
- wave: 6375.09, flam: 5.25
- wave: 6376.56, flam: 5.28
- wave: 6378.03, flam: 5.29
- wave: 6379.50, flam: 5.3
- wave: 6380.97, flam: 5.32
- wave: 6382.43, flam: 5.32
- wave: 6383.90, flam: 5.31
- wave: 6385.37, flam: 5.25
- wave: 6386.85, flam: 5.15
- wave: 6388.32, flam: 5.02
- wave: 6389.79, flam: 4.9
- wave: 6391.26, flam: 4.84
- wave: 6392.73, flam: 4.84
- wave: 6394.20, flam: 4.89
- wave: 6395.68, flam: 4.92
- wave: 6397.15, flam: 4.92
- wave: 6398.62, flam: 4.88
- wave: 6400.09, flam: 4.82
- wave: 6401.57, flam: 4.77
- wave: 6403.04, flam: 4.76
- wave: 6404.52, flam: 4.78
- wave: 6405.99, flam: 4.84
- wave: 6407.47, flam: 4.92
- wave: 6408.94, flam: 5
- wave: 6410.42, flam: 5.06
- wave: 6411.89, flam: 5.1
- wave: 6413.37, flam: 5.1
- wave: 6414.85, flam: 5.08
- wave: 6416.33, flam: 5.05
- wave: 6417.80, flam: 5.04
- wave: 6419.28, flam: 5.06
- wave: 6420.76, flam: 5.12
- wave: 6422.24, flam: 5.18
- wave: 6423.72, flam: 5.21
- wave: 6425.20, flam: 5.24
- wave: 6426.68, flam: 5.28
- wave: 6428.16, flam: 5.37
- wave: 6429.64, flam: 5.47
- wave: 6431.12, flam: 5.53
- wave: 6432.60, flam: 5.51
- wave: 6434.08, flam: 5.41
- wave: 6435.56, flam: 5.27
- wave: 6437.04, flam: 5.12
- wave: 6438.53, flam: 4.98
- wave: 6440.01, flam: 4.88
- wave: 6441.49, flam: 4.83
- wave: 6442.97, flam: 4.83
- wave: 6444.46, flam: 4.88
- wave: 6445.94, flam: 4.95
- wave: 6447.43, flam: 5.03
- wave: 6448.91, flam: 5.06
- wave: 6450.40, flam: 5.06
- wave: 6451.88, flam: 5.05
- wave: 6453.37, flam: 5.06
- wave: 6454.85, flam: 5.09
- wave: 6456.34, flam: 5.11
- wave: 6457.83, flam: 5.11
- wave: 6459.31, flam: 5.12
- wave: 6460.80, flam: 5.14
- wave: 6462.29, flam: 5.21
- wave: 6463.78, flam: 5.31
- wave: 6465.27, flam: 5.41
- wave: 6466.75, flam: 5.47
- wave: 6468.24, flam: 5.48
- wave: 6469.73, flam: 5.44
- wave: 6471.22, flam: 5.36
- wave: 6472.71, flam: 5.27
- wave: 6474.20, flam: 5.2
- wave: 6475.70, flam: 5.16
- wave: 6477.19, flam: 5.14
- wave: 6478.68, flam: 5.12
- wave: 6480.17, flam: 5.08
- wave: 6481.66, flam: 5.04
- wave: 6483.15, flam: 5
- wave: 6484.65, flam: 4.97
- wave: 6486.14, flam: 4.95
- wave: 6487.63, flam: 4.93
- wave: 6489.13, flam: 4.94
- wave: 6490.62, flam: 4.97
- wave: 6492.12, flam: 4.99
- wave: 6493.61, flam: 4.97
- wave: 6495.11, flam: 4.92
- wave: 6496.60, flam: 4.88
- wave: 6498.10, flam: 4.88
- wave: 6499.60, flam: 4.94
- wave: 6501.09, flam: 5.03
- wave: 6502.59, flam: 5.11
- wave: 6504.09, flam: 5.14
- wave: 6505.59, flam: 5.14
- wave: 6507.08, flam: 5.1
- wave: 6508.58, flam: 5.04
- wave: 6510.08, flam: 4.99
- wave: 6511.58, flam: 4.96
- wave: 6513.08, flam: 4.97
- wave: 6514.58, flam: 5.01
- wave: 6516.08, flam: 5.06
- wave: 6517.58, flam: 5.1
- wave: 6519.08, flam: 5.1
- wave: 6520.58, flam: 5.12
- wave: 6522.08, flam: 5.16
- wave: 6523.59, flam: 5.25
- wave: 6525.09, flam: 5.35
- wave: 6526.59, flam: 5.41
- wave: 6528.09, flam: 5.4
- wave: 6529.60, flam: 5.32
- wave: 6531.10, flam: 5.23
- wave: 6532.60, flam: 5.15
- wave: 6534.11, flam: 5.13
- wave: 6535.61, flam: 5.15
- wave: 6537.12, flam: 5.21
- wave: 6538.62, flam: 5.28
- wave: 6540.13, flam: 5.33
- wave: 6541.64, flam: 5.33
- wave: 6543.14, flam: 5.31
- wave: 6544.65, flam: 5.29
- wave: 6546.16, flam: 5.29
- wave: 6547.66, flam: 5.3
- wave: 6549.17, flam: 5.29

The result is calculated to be -0.10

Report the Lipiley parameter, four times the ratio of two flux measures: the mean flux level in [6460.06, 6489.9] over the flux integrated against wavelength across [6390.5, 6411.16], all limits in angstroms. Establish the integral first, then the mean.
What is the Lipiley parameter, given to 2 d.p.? 0.21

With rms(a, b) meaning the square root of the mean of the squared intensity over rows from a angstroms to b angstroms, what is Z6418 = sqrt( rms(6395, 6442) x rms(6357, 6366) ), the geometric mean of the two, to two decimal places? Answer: 4.81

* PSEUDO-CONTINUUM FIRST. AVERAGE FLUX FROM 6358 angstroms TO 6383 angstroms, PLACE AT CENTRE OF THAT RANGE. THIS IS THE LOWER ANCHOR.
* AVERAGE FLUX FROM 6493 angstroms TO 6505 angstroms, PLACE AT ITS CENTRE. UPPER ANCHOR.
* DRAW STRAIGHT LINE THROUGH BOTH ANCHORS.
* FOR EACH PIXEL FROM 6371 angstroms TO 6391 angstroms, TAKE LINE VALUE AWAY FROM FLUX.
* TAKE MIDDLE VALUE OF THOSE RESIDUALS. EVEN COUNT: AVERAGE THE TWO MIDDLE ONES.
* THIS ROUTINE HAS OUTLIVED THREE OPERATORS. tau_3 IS 0.27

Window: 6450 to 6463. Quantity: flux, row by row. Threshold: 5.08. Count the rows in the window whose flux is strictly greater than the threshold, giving 6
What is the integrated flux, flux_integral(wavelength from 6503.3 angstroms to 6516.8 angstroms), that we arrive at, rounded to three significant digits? 68.1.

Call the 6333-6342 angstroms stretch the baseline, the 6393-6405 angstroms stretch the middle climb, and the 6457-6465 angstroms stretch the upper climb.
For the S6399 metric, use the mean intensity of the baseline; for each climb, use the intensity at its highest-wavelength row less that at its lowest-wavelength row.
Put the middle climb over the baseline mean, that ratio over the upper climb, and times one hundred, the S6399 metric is -11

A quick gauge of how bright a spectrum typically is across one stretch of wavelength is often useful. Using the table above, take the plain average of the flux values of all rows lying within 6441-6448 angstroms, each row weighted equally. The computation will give 4.90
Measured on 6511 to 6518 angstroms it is 5.02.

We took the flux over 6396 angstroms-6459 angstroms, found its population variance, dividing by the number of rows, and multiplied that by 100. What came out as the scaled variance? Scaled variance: 3.8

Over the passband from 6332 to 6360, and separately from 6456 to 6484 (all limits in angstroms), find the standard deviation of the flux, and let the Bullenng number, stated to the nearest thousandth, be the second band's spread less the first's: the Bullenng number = 0.018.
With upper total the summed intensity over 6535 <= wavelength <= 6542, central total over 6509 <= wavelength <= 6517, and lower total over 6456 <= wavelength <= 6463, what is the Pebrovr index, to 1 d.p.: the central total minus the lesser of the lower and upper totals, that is -0.7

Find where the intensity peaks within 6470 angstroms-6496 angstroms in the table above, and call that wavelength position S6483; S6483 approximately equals 6471.22 angstroms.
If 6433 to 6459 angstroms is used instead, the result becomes 6434.08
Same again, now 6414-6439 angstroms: 6431.12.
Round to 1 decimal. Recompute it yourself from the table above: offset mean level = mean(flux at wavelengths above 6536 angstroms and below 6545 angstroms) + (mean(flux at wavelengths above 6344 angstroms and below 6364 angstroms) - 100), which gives -89.9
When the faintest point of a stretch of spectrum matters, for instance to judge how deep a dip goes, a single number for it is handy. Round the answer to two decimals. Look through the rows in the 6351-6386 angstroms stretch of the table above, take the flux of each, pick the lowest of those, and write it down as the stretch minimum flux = 4.38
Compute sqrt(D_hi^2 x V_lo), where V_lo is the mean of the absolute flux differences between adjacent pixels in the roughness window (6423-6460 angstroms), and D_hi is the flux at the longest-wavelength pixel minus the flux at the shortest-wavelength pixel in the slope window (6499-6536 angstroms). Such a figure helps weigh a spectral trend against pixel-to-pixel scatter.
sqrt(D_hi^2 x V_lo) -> 0.049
